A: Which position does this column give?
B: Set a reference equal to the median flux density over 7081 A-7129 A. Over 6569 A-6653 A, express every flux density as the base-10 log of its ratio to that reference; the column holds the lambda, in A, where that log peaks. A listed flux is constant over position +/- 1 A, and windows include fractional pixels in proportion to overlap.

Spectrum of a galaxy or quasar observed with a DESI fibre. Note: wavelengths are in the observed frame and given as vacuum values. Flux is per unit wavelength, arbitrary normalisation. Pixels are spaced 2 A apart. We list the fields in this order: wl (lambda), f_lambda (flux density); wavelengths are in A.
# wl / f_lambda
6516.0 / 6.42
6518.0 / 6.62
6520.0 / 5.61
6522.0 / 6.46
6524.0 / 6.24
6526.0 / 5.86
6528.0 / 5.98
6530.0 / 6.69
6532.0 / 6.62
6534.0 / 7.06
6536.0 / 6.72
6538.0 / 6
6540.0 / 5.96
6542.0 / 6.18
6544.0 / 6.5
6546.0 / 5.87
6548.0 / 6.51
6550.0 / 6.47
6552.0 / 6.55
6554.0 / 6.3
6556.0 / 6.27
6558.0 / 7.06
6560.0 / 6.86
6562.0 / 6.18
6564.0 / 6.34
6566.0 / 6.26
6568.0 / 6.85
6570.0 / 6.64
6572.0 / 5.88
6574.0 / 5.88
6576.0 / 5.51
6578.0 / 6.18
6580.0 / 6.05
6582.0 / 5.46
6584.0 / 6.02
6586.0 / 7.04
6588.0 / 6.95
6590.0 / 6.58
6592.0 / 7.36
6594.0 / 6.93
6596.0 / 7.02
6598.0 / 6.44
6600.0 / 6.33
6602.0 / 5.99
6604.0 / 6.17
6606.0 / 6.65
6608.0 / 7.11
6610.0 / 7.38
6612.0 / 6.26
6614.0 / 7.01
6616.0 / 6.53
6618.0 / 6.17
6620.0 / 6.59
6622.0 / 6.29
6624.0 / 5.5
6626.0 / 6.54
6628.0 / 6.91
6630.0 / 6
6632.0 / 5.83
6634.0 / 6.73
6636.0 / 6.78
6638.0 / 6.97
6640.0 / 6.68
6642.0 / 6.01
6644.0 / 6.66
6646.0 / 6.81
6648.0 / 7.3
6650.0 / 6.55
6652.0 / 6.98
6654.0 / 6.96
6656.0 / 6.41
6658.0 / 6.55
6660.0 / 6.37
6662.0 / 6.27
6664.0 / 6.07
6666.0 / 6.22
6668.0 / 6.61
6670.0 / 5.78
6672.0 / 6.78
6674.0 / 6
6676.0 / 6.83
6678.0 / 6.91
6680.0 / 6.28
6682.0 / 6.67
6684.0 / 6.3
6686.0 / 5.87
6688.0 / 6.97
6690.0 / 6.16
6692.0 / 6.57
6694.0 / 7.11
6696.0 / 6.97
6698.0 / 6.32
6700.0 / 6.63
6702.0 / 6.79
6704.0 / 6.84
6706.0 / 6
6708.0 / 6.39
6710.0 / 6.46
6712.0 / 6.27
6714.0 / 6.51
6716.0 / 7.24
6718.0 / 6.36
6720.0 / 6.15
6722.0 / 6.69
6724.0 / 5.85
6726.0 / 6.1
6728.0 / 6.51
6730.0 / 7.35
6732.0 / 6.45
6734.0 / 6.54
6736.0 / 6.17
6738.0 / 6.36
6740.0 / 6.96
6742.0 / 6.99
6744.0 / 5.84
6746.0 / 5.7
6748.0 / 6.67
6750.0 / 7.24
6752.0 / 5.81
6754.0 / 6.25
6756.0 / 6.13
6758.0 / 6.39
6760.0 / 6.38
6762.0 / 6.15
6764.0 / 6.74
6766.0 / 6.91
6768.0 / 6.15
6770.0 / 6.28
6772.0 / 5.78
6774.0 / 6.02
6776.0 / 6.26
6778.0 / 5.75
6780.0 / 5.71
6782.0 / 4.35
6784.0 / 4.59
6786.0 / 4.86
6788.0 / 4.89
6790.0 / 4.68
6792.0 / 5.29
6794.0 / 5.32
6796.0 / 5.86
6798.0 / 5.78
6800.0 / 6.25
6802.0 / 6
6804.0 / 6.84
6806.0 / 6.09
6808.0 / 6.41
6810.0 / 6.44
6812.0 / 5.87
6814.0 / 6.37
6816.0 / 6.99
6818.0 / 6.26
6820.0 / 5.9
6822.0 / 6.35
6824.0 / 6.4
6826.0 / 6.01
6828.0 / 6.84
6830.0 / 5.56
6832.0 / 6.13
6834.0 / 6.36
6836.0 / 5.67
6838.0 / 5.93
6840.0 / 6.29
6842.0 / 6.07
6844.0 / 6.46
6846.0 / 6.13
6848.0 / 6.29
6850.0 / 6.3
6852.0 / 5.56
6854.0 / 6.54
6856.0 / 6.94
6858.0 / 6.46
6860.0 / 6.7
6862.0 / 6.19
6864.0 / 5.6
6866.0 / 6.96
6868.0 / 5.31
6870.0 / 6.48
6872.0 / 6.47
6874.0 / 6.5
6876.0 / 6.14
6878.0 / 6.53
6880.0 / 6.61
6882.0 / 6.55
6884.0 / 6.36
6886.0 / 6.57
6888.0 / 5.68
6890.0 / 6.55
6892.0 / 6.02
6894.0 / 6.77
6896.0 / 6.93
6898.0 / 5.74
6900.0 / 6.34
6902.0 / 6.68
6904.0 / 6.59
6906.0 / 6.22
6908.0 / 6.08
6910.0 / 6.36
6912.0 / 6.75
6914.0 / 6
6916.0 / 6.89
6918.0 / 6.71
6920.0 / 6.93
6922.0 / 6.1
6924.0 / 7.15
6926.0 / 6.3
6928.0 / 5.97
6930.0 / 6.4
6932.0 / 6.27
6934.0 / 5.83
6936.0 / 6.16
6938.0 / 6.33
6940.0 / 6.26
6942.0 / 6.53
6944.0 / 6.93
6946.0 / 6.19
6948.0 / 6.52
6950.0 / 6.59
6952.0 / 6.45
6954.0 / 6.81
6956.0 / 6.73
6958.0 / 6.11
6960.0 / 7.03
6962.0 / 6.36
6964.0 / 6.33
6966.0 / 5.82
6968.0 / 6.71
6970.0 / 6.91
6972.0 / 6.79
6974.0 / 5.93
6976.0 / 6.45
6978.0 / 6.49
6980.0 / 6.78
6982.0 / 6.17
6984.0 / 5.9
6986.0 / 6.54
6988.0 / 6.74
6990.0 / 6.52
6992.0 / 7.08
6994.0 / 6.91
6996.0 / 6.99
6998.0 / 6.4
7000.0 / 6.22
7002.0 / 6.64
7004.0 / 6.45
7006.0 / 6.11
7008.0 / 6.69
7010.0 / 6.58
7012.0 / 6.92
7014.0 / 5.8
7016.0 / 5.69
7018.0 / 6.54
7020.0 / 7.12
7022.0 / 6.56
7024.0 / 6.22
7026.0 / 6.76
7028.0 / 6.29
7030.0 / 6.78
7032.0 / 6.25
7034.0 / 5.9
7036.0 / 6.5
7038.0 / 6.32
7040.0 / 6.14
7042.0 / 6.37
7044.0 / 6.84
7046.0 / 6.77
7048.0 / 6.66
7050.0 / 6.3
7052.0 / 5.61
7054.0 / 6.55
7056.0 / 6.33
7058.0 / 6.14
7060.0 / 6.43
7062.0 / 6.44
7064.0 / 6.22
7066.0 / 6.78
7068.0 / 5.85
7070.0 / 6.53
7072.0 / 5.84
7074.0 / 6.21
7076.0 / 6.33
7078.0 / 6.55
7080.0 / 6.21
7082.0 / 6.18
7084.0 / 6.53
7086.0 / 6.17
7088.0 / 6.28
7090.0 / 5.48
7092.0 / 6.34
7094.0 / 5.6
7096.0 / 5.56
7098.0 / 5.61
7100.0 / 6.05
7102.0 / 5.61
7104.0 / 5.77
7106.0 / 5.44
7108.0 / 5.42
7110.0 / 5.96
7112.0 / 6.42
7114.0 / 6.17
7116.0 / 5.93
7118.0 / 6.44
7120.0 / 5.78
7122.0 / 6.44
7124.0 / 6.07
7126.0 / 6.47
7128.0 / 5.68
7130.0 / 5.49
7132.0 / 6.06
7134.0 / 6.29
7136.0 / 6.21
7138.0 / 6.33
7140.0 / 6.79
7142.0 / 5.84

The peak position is 6610.0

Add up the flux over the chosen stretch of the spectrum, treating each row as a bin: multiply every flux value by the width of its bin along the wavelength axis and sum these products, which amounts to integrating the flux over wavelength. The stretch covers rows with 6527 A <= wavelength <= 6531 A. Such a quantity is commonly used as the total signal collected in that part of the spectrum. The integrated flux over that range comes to 25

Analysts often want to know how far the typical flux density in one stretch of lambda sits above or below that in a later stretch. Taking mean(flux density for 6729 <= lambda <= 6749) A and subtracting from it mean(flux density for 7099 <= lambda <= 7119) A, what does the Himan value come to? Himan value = 0.6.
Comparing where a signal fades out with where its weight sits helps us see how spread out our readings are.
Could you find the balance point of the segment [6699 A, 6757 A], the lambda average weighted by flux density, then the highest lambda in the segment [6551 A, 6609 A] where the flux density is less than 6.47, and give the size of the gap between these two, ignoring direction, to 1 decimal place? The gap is 123.8 A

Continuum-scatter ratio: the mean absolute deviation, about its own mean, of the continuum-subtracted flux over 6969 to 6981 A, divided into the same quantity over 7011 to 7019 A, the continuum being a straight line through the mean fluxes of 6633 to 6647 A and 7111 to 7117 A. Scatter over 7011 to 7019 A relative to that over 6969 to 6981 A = 1.8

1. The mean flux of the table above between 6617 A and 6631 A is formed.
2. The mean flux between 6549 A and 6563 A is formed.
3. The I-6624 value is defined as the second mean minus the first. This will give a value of 0.2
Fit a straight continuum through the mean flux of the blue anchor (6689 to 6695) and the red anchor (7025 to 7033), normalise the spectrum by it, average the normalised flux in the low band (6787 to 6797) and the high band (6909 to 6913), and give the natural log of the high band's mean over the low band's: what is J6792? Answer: 0.24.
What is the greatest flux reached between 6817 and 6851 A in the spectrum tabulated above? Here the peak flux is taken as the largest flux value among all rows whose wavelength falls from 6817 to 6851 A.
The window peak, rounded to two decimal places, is 6.84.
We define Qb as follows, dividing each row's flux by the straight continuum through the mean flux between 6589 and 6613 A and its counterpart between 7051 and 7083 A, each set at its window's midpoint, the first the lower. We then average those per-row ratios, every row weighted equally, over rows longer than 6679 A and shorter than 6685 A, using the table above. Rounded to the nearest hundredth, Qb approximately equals 0.97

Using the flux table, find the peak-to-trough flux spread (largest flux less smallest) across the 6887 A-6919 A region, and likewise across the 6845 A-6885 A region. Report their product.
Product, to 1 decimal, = 2.1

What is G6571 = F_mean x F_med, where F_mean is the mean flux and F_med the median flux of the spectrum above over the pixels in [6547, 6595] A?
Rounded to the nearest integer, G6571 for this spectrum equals 41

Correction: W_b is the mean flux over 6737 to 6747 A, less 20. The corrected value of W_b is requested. -13.6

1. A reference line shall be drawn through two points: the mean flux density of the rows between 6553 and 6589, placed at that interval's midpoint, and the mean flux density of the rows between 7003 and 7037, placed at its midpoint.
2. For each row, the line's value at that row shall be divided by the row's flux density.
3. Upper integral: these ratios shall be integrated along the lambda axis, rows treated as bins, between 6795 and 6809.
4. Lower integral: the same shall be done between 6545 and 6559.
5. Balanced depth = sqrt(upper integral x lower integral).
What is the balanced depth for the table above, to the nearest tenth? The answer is 14.1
